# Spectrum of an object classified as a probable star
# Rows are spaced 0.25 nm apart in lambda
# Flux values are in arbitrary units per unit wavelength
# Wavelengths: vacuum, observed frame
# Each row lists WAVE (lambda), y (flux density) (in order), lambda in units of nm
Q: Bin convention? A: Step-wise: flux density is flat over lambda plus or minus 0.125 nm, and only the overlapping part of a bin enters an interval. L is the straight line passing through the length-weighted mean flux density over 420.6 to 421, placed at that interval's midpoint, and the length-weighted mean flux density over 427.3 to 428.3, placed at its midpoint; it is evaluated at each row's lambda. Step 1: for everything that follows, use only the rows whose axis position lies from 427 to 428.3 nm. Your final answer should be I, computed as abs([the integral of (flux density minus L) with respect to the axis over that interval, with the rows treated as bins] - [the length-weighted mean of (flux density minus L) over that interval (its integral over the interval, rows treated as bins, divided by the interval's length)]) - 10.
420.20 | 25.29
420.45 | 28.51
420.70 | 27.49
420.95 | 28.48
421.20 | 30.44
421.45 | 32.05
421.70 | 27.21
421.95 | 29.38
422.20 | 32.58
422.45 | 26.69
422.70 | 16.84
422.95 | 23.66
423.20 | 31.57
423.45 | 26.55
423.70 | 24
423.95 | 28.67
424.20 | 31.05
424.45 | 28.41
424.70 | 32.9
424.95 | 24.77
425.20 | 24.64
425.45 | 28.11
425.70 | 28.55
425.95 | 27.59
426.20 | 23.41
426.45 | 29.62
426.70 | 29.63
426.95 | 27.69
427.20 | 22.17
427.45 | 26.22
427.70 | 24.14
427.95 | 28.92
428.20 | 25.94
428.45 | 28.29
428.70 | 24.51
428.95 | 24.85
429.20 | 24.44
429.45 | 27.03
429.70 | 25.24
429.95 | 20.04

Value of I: -9.8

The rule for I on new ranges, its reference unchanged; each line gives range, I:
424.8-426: -10.0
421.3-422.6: -9.5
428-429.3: -9.9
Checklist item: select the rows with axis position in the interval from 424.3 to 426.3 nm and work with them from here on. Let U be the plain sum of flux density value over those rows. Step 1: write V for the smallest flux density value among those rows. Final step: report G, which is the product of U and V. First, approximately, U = 218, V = 23.41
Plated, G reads 5112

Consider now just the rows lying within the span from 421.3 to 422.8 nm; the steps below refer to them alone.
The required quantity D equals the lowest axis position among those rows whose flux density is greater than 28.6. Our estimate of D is 421.45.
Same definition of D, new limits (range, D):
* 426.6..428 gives 426.70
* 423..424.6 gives 423.20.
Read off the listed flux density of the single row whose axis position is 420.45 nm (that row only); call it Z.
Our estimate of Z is 28.51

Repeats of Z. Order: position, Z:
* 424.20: 31.05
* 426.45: 29.62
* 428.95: 24.85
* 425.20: 24.64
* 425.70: 28.55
